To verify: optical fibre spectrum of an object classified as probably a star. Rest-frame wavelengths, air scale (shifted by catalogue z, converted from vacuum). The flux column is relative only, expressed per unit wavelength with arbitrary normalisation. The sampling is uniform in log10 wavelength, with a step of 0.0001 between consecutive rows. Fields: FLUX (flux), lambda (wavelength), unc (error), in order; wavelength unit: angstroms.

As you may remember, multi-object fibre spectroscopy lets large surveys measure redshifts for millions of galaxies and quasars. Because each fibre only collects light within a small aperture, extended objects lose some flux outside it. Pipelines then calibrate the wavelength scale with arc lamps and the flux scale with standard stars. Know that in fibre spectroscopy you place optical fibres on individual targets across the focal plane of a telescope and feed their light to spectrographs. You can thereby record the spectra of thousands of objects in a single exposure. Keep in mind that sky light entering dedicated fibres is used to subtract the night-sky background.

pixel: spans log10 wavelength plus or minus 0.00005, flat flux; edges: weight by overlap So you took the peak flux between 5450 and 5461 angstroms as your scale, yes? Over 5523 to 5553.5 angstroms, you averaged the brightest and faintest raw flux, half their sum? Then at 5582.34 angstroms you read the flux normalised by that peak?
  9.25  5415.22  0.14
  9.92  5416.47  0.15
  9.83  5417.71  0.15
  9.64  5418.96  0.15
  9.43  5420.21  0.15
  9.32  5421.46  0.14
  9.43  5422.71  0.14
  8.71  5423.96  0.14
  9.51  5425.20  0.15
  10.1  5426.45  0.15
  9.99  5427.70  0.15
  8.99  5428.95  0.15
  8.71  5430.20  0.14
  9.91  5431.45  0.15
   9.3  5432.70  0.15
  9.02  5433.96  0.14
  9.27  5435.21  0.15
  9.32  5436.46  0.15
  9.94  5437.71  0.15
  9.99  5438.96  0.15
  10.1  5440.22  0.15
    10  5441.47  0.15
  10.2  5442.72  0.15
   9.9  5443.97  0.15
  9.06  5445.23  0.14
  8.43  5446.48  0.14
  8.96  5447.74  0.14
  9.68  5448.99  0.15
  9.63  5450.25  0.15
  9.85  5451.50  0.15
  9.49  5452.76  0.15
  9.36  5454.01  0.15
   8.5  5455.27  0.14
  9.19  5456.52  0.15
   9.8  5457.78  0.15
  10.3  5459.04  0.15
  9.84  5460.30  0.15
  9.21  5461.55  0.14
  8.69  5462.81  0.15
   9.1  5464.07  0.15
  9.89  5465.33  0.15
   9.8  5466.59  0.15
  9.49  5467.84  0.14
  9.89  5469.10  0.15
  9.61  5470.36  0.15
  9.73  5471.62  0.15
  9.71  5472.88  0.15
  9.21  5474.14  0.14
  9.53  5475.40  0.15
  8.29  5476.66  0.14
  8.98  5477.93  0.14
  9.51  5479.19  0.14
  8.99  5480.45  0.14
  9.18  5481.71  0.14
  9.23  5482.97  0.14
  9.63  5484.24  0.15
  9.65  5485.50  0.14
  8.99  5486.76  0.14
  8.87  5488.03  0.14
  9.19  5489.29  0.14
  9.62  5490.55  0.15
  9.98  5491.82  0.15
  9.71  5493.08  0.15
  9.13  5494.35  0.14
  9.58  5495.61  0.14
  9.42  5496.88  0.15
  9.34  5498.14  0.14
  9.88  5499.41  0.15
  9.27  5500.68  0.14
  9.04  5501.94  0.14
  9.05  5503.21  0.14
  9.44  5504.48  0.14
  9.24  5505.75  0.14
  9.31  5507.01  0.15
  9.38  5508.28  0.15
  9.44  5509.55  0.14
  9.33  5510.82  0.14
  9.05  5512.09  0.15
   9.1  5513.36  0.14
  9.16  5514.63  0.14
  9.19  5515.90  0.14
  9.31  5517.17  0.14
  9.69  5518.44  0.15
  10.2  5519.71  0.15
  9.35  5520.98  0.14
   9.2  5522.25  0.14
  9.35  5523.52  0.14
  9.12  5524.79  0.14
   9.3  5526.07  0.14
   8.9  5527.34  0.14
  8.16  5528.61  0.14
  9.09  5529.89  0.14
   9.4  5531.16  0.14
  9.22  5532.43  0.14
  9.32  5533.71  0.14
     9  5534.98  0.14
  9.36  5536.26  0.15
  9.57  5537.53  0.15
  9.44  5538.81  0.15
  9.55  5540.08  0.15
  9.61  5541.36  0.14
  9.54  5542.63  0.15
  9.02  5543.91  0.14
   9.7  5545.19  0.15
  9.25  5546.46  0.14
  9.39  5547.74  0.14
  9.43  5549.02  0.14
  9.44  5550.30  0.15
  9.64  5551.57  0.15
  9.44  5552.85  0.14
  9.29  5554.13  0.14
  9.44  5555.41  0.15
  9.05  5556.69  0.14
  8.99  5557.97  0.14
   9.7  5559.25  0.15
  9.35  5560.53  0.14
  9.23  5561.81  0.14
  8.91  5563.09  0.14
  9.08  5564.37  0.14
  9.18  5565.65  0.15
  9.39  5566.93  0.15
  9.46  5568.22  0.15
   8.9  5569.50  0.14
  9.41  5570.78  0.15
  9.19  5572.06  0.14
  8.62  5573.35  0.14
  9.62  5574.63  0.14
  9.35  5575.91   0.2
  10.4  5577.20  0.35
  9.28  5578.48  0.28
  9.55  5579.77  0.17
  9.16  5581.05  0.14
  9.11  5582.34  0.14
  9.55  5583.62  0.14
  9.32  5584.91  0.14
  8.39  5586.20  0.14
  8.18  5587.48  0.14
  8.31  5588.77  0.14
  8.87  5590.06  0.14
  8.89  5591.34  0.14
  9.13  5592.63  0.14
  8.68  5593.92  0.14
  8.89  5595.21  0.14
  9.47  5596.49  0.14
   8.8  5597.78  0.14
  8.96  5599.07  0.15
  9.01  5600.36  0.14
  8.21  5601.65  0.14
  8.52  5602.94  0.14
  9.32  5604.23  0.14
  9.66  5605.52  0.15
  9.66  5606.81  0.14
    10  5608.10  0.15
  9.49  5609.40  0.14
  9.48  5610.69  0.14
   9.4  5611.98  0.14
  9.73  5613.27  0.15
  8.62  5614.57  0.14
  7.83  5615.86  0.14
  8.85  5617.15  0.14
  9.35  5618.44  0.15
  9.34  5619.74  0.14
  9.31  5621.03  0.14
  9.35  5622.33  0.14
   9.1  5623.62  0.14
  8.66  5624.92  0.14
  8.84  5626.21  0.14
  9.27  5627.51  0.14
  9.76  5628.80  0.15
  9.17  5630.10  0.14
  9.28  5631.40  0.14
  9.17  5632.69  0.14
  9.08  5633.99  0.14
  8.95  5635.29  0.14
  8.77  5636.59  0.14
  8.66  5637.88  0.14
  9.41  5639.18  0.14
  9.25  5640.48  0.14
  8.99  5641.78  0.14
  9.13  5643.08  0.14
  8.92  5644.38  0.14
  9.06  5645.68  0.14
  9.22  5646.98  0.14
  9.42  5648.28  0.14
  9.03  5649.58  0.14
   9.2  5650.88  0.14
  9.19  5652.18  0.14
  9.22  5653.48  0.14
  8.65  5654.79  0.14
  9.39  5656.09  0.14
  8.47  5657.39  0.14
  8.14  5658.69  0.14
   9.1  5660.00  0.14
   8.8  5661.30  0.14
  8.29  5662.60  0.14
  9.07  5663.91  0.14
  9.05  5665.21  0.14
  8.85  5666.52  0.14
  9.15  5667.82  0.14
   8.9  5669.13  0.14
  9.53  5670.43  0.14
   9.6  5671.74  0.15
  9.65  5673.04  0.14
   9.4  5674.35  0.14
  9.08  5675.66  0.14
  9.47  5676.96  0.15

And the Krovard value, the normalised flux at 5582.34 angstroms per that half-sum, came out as 0.099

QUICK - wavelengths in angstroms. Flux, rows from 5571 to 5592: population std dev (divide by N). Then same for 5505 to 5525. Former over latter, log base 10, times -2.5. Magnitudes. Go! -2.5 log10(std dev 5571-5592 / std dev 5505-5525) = -0.8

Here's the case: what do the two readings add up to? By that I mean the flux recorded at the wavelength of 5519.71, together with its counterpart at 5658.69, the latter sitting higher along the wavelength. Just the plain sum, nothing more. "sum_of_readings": 18.3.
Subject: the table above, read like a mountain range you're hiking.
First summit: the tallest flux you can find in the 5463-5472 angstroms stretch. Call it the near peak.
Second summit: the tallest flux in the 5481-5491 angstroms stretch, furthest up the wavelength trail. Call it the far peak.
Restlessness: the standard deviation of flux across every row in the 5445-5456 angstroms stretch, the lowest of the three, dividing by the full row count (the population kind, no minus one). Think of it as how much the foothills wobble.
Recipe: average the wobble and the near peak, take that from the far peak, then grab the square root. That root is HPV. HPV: 2.11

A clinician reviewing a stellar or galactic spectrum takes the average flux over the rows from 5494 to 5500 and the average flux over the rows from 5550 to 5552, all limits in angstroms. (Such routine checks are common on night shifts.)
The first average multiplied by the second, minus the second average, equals 81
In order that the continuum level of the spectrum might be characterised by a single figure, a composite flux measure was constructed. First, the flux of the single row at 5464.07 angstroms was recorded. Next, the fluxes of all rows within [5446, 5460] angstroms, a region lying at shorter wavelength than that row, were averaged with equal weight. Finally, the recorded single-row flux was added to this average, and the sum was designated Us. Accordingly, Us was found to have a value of 18.5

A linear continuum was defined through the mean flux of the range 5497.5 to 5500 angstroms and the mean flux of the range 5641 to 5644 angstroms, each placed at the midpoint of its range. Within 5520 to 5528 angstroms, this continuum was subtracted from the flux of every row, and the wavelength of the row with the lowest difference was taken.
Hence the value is 5527.34 angstroms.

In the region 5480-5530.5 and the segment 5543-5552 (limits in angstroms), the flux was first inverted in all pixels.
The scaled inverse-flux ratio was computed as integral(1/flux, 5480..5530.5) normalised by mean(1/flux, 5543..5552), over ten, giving 5.1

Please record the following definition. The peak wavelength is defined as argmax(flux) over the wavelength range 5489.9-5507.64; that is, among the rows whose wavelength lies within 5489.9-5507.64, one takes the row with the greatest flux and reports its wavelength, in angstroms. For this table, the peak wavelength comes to 5491.82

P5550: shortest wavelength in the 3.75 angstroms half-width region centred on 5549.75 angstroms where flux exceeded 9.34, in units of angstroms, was 5547.74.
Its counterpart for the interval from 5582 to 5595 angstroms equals 5583.62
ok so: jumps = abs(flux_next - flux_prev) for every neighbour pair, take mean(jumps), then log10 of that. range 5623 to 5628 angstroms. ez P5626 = -0.46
